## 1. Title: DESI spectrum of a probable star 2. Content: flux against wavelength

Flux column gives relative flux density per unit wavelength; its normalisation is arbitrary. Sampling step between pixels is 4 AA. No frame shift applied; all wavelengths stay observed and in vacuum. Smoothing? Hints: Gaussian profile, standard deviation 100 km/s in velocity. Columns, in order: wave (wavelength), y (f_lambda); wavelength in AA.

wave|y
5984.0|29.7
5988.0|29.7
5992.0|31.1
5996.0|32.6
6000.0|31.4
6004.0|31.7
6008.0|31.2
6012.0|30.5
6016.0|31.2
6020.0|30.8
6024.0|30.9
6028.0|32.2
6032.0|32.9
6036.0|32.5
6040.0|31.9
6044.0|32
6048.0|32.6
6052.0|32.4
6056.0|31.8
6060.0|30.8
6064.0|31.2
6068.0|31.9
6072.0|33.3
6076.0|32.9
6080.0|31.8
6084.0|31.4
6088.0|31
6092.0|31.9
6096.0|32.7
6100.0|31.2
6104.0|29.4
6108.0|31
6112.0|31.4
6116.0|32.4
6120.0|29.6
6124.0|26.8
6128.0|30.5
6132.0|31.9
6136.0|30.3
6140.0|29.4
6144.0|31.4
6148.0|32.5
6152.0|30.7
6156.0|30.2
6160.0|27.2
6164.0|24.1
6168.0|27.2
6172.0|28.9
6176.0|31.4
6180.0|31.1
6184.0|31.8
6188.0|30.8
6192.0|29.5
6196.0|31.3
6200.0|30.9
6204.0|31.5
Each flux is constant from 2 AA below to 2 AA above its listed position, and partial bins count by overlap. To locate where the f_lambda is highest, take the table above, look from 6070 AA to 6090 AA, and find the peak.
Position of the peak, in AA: 6072.0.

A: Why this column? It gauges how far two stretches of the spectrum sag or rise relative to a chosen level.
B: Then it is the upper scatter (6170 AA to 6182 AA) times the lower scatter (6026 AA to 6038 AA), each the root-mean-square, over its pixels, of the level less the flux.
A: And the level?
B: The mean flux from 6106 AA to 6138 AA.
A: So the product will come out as 2.3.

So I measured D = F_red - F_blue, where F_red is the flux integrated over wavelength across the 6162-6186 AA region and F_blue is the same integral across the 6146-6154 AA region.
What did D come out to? 445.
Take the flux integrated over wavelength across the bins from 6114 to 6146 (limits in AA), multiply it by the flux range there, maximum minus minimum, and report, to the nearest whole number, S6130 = 5428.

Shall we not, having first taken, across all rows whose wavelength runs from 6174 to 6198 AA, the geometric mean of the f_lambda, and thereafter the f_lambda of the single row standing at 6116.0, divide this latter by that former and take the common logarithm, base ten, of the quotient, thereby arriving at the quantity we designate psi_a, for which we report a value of 0.020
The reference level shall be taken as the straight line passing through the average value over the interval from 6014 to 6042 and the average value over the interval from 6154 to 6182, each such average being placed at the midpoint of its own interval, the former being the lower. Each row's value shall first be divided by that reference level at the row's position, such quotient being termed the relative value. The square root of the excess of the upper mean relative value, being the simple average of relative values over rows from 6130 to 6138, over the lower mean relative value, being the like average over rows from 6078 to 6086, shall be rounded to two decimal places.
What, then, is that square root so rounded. 0.16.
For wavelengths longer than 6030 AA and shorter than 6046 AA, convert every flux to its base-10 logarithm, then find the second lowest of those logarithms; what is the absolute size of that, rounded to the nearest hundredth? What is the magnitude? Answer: 1.51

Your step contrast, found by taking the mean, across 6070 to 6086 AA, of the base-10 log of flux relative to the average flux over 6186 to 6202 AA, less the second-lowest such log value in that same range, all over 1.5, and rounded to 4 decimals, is 0.0049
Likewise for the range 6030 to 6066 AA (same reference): 0.0074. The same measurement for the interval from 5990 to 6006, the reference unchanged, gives 0.0027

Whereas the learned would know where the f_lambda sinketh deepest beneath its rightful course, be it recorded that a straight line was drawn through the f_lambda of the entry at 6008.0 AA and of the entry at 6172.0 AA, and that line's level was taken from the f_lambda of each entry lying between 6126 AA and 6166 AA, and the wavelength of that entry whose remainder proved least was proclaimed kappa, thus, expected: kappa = 6164.0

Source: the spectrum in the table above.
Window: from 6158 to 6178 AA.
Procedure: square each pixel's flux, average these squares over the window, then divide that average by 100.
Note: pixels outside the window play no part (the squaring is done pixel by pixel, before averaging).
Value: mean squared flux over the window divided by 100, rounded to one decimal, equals 7.8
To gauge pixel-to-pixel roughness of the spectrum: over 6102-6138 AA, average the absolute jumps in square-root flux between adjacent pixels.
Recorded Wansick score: 0.17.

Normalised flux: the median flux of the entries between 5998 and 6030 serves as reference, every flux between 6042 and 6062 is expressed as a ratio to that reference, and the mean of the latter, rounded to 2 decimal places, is 1.02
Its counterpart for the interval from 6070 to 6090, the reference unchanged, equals 1.03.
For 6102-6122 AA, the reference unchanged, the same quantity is 0.99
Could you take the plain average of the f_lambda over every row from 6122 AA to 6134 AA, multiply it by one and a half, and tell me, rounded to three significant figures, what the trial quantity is 44.6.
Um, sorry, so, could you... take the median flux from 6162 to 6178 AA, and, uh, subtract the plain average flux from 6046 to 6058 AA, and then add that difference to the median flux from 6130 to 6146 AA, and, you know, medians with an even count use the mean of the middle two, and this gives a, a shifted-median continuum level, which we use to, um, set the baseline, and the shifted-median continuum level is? 26.6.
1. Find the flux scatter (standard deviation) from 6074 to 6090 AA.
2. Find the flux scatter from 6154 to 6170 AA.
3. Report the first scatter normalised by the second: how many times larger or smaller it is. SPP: 0.3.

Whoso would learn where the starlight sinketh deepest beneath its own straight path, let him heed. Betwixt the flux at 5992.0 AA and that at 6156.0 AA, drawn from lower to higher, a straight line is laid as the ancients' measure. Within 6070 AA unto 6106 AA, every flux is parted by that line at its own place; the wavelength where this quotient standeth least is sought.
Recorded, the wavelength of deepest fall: 6104.0 AA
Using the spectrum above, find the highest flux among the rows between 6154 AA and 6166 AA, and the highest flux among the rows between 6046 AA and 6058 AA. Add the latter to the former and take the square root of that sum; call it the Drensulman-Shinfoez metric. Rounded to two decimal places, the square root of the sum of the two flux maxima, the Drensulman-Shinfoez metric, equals 7.92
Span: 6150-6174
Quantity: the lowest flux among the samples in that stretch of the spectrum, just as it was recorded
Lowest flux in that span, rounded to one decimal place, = 24.1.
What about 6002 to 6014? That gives 30.5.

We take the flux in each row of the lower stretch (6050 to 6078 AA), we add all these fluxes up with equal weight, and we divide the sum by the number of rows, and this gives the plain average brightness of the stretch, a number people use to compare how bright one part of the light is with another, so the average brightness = 32.0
